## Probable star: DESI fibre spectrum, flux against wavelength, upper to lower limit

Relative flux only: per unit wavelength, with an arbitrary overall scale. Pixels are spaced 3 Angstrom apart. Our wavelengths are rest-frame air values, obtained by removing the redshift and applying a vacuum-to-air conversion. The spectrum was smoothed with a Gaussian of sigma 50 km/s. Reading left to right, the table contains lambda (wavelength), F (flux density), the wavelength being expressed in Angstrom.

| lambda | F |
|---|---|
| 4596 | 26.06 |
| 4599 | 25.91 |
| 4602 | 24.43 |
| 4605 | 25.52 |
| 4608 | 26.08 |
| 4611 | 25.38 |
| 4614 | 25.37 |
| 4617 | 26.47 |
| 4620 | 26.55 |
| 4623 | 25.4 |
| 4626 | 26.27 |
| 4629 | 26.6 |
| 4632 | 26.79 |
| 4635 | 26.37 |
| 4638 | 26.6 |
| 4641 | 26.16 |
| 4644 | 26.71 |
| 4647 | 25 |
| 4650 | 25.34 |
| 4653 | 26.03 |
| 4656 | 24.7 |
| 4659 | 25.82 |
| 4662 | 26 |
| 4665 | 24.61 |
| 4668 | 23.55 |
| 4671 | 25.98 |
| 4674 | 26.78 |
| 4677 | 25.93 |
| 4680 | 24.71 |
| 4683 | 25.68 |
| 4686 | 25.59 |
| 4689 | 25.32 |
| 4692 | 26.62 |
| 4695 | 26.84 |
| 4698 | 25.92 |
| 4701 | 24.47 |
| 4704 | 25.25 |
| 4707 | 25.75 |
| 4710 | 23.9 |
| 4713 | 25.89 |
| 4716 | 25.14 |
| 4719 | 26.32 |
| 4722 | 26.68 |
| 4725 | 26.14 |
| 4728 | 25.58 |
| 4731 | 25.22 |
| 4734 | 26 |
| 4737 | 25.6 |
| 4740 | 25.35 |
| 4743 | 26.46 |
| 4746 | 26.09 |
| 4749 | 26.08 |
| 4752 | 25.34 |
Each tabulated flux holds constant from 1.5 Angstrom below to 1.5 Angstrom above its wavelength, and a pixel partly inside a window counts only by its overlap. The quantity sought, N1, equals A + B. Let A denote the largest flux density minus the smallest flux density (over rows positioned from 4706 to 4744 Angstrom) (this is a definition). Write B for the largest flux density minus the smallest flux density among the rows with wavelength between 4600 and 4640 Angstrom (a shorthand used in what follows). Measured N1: 5.1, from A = 2.78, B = 2.4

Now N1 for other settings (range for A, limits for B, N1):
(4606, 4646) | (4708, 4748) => 4.2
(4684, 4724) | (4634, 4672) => 6.1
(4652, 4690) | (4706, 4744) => 6.0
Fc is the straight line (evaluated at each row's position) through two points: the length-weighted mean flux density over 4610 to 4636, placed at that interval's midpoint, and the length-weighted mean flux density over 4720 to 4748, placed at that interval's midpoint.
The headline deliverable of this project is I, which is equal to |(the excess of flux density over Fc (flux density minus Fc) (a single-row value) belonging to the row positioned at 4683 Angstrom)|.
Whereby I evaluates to 0.34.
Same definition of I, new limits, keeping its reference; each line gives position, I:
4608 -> 0.09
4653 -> 0.05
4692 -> 0.62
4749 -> 0.20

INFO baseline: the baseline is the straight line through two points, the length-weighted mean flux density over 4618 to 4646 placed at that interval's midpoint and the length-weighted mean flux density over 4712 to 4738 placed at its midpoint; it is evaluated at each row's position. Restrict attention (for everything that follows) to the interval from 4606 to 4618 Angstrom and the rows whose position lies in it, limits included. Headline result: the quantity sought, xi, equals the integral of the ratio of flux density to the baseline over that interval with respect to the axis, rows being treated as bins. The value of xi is 11.7 Angstrom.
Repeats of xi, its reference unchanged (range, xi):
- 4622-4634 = 12.0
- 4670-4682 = 11.9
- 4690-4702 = 12.0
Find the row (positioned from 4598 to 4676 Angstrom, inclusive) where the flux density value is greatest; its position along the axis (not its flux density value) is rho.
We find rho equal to 4632 Angstrom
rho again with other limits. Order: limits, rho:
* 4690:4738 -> 4695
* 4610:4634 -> 4632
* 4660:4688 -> 4674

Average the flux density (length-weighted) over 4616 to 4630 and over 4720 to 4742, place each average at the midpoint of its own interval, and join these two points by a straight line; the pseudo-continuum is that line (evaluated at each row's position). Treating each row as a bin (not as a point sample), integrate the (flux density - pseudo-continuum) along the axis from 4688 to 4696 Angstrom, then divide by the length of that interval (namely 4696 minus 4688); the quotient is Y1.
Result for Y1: 0.31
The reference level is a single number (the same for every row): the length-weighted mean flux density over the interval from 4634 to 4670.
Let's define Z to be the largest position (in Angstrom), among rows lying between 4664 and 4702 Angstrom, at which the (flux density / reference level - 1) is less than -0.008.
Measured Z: 4701 Angstrom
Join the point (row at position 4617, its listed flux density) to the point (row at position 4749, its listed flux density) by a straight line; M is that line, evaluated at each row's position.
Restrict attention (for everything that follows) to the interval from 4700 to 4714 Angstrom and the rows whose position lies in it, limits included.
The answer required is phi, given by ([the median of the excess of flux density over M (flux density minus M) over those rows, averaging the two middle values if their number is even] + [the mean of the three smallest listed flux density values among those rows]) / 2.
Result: 11.8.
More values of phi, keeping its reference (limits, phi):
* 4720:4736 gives 12.7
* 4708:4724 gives 12.3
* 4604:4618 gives 12.2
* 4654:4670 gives 11.3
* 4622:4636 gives 13.0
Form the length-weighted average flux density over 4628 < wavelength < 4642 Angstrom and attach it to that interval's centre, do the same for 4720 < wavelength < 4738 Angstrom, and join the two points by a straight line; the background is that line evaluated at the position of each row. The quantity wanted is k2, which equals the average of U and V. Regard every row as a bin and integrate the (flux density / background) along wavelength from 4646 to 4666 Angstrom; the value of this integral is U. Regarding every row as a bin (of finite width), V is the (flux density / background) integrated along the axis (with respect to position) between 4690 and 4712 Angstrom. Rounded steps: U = 19.3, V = 21.5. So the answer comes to 20.4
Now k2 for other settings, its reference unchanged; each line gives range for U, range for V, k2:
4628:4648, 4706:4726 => 19.8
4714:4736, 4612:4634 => 21.8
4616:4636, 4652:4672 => 19.5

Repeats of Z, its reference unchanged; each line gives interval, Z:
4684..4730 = 4716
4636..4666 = 4665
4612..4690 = 4689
